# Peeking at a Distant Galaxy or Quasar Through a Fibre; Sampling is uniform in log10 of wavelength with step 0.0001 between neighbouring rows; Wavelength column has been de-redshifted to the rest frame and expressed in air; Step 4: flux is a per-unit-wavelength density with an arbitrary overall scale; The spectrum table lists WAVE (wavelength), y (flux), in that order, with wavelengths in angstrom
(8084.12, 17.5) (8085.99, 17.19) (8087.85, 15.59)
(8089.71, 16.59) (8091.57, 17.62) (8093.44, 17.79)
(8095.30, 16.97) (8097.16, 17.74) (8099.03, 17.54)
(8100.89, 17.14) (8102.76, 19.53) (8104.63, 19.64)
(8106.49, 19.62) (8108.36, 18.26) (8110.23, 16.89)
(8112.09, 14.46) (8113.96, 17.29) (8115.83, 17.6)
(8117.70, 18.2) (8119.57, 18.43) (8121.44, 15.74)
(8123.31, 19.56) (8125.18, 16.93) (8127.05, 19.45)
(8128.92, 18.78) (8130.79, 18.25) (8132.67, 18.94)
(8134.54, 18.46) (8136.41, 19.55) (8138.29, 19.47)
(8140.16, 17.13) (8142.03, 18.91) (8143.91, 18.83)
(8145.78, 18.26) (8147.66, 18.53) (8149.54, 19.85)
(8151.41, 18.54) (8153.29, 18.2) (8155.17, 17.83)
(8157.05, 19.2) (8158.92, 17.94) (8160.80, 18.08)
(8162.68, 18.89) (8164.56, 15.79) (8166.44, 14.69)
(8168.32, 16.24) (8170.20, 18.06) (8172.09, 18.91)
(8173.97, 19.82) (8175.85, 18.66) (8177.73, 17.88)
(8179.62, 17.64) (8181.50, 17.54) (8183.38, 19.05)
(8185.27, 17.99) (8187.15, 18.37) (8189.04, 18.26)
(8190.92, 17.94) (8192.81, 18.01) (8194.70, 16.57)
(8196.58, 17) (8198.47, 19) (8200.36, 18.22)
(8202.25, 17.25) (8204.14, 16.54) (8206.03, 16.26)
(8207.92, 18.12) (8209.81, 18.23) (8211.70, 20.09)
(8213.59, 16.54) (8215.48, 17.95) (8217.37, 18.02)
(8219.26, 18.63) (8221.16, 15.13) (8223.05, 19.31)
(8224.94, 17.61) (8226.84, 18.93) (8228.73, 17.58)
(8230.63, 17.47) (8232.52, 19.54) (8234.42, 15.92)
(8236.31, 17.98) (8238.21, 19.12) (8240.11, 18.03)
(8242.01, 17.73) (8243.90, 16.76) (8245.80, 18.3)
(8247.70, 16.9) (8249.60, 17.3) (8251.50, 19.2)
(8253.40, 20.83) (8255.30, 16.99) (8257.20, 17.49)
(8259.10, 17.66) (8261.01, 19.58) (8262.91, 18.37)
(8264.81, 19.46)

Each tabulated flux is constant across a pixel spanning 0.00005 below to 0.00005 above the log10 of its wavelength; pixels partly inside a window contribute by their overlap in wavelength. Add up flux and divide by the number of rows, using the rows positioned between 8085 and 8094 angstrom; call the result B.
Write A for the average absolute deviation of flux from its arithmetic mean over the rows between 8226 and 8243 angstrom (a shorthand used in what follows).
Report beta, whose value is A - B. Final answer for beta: -16.2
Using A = 0.8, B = 17.0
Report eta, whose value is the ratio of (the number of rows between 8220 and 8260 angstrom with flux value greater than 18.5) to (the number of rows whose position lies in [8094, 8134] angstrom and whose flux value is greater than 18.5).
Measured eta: 0.9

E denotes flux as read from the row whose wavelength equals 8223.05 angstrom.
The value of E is 19.31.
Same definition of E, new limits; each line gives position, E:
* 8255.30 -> 16.99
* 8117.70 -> 18.2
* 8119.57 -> 18.43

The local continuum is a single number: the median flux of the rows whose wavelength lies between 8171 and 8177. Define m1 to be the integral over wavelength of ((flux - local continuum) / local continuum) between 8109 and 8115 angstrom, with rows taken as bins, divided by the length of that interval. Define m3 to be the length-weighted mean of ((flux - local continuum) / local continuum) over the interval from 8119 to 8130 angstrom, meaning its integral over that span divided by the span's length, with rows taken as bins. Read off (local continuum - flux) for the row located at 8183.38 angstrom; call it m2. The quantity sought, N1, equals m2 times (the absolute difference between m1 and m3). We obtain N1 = -0.01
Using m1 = -0.136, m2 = -0.1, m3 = -0.041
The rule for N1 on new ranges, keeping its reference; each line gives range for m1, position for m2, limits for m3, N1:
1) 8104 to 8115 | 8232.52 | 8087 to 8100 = -0.02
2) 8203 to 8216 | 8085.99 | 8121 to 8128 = 0.04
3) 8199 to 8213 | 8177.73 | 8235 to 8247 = 0.00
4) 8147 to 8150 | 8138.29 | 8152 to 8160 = -0.03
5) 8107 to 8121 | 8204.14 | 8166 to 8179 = 0.07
